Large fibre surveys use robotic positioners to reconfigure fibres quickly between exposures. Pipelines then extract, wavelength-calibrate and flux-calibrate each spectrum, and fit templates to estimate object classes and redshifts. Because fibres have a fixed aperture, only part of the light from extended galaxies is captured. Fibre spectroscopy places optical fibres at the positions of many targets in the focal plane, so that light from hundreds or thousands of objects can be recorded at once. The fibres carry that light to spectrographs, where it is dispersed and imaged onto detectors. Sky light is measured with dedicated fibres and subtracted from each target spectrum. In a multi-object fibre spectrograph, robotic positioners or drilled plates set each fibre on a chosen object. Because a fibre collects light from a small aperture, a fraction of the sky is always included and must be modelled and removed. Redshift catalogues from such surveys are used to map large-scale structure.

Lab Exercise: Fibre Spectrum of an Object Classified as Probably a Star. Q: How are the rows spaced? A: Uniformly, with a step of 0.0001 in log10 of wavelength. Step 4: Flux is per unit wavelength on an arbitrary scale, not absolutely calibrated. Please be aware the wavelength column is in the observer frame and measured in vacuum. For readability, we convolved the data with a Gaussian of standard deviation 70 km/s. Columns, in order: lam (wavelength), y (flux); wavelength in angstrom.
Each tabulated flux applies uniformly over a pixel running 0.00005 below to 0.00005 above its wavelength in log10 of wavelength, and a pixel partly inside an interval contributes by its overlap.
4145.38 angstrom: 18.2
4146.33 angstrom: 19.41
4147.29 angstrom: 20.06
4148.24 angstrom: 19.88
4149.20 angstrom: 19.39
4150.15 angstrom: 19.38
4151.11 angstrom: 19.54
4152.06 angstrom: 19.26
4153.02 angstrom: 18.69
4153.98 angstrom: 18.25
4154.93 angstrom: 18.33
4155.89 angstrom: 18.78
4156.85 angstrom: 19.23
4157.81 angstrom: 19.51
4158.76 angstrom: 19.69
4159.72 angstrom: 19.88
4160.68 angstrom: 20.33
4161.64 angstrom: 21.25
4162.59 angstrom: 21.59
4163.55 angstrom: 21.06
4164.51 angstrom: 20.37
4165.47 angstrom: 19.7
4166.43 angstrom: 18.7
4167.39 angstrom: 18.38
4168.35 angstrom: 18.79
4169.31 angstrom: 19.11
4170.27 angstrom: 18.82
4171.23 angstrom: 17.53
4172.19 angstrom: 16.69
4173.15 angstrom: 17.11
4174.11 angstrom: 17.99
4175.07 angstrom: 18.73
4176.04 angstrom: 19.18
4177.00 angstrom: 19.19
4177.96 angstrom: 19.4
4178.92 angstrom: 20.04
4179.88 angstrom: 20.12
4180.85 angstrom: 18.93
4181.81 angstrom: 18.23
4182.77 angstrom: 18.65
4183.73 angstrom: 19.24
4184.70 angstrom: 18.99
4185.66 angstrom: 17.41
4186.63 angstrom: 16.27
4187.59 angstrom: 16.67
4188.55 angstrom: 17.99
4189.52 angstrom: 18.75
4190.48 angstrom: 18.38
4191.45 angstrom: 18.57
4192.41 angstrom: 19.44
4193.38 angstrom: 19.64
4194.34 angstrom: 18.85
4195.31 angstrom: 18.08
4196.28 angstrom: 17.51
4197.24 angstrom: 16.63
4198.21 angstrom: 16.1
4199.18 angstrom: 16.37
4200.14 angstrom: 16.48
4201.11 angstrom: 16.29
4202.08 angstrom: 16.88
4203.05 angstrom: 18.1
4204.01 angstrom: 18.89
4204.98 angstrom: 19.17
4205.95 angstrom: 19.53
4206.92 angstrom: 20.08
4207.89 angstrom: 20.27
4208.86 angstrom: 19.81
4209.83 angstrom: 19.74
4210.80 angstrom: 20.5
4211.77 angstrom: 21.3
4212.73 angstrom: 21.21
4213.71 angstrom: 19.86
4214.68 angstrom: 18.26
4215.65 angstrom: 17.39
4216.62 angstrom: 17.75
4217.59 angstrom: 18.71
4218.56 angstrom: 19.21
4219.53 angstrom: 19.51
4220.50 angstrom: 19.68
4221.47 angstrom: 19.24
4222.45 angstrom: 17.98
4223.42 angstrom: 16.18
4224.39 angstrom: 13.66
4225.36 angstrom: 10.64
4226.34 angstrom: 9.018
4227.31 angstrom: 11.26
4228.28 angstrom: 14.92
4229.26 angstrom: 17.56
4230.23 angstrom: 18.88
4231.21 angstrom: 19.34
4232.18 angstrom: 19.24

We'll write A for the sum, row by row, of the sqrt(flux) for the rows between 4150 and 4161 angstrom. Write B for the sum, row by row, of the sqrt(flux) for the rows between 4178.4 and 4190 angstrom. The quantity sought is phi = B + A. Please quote 104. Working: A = 52.6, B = 51.51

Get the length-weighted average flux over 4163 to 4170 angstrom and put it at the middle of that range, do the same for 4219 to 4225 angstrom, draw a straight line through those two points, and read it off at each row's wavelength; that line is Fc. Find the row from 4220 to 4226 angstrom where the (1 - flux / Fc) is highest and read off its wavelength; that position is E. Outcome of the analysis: 4225.36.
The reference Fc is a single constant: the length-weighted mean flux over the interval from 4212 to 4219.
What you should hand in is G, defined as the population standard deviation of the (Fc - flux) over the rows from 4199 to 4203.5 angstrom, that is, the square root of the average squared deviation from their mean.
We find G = 0.7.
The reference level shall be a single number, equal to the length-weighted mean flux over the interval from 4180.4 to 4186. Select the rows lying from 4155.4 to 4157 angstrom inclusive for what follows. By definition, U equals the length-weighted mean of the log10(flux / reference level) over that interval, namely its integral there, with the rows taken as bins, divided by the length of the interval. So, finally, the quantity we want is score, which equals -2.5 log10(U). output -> 5.3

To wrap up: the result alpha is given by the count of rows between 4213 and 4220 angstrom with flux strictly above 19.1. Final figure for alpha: 3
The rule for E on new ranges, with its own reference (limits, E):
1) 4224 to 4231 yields 4226.34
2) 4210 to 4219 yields 4215.65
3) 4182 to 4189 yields 4186.63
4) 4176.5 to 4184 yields 4181.81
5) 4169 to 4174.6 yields 4172.19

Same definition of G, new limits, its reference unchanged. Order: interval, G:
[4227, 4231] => 2.9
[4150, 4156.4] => 0.5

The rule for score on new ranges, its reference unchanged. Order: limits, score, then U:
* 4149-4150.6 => 4.4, 0.017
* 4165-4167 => 4.8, 0.012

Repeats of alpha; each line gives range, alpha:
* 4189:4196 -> 2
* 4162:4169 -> 4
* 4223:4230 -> 0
